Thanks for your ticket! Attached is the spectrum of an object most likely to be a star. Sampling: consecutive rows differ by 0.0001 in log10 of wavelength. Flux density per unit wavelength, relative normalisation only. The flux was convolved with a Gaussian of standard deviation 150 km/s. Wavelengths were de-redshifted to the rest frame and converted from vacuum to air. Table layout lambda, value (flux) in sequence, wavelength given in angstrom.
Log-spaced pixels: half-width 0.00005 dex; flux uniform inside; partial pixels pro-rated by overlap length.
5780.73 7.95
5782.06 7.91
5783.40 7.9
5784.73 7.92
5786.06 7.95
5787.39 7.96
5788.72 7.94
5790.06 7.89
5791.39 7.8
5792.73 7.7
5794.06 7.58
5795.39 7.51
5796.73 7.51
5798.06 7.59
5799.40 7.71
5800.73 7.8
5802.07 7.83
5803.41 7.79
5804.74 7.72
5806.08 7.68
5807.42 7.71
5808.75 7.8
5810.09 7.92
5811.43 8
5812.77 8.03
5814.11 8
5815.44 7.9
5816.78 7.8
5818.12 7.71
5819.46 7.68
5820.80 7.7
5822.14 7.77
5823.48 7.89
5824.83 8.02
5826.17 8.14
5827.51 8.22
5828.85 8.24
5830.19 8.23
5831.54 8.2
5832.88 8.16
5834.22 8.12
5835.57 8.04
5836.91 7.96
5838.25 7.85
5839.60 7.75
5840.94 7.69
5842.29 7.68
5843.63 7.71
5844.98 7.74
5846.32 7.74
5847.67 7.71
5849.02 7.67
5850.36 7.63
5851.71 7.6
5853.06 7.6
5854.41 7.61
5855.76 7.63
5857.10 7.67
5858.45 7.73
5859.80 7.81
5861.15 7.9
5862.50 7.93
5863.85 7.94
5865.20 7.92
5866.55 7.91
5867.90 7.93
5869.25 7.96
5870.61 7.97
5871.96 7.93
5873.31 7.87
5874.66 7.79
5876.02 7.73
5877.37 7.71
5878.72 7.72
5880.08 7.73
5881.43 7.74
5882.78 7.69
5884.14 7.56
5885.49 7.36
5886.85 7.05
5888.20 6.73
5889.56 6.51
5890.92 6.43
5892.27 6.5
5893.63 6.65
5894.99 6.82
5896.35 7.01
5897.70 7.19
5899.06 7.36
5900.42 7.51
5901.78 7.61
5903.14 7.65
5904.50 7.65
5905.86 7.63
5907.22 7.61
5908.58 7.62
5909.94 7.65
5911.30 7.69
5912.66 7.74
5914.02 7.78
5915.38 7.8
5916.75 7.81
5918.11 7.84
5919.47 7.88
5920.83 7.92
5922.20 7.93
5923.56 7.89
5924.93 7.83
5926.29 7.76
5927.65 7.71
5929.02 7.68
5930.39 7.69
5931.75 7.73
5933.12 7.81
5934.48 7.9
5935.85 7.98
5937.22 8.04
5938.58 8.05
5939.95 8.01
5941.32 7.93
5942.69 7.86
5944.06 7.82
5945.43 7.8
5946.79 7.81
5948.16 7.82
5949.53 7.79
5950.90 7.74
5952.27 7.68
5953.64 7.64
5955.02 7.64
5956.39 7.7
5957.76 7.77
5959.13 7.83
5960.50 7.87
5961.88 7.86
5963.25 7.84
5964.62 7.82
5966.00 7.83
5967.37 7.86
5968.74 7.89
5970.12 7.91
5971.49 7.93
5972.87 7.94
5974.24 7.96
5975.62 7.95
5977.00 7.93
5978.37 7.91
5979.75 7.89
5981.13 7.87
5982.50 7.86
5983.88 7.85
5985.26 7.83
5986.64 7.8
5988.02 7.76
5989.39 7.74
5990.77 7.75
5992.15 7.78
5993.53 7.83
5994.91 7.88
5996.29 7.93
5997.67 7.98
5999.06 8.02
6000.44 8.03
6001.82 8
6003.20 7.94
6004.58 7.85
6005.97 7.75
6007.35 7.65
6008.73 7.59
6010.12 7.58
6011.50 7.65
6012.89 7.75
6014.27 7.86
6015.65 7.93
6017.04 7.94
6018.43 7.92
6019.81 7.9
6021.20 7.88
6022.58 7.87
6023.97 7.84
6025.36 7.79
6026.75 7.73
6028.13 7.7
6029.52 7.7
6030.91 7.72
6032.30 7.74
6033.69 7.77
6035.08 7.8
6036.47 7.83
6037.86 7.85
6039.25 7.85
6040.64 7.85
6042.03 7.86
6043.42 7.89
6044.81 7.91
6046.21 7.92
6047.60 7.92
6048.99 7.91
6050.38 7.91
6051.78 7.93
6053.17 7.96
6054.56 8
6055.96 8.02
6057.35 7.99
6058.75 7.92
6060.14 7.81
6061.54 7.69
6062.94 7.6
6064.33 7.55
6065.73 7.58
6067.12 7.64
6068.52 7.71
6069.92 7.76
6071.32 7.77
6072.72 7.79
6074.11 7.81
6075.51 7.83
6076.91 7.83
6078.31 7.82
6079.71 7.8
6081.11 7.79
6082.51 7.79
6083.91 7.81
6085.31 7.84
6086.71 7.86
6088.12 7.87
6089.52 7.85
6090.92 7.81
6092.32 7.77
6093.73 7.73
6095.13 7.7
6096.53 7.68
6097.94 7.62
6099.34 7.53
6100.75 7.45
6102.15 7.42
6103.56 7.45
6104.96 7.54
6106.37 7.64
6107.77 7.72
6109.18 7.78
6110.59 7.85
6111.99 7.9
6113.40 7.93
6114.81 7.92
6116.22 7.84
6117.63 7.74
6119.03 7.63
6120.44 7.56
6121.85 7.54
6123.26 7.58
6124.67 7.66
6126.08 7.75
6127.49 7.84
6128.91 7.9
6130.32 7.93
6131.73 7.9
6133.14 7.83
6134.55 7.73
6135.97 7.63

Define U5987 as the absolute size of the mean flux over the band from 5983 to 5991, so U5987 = 7.79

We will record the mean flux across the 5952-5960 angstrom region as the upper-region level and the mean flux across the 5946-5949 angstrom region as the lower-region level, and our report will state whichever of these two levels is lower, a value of 7.71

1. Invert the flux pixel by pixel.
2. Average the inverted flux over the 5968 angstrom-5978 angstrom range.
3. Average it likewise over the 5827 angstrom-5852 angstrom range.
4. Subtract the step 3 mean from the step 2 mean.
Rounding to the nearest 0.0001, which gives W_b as -0.0007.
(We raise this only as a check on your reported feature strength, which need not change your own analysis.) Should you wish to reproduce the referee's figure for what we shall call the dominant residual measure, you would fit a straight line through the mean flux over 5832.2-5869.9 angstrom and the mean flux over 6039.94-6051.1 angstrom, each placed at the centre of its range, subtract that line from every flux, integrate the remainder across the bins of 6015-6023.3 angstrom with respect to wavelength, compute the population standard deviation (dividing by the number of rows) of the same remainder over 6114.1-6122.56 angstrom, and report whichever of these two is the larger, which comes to 0.19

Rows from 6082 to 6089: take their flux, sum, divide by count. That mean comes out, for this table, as 7.83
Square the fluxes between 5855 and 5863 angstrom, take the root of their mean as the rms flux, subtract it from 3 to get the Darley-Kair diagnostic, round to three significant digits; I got -4.78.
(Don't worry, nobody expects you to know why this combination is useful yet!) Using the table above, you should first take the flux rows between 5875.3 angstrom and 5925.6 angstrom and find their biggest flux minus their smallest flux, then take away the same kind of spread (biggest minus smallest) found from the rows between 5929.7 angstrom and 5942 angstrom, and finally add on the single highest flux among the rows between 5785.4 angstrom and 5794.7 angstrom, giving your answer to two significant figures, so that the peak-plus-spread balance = 9.1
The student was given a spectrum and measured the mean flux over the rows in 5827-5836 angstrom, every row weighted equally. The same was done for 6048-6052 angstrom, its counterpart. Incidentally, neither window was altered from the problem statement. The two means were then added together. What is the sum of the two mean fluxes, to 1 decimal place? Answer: 16.1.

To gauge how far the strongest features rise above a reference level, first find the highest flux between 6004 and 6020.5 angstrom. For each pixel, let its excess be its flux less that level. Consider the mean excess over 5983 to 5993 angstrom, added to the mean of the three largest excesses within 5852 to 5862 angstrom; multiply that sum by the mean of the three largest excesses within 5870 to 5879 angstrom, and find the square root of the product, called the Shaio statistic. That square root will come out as 0.068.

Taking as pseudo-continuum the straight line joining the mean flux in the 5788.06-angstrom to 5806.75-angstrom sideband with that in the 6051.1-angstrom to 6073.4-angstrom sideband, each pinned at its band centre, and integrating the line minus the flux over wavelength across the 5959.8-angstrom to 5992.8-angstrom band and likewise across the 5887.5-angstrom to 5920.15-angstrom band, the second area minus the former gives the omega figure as 15.6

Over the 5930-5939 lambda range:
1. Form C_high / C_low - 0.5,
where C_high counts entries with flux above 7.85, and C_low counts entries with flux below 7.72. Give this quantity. 3.5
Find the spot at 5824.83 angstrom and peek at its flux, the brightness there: 8.02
